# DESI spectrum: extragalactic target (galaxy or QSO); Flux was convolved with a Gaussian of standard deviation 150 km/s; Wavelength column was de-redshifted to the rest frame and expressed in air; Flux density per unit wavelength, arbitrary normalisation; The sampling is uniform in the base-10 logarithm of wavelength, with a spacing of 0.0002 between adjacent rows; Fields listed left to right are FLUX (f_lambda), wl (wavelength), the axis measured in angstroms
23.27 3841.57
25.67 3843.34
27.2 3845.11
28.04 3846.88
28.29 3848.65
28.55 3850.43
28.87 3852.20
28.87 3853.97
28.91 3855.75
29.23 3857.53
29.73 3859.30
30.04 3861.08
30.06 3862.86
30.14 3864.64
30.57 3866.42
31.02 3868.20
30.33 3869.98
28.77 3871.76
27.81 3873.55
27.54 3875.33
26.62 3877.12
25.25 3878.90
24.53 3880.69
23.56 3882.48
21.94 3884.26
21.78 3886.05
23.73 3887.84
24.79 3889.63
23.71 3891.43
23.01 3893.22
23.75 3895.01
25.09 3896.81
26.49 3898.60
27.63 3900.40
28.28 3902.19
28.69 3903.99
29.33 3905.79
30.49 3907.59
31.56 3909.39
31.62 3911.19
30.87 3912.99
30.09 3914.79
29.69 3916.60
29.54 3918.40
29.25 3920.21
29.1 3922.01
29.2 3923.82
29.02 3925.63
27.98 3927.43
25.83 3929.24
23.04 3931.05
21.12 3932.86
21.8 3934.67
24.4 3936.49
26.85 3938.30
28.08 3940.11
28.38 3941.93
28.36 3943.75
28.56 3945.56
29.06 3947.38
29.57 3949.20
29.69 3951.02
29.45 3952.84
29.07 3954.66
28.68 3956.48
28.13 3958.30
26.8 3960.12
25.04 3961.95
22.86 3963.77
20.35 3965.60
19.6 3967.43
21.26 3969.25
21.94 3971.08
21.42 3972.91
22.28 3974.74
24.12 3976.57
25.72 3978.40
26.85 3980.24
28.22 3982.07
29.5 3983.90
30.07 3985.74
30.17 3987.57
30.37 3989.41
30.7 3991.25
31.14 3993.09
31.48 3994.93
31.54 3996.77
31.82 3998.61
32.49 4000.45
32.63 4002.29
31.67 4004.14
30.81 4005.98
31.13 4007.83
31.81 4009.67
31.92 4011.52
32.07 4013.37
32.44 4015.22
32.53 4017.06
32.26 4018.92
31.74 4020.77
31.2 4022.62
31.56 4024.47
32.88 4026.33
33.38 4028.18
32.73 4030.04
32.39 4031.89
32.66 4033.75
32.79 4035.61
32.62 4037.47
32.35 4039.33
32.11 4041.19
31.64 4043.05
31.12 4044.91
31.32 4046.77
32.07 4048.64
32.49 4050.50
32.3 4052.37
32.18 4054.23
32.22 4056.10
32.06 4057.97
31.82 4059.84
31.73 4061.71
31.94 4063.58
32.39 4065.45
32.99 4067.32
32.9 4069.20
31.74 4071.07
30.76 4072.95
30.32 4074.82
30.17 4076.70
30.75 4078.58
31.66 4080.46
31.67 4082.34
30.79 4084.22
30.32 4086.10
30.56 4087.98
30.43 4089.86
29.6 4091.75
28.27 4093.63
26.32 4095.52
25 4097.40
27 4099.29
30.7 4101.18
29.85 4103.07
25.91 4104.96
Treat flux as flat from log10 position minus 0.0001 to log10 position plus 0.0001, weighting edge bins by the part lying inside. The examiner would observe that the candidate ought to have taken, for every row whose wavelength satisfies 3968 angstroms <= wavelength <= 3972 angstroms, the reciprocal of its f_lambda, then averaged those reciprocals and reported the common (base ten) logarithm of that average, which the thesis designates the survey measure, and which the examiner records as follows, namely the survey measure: -1.33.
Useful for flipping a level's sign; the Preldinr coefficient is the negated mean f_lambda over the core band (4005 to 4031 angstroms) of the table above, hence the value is -32.0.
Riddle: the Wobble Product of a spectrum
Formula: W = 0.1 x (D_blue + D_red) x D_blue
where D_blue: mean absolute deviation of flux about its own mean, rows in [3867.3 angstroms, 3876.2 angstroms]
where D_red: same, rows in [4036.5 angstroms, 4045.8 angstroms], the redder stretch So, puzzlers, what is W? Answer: 0.22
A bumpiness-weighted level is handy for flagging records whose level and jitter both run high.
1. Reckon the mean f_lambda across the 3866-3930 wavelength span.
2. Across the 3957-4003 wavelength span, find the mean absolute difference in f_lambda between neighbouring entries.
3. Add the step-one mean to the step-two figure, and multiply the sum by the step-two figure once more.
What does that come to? 26.7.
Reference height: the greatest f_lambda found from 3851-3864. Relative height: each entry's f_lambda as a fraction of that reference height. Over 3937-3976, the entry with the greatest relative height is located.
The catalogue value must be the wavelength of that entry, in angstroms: 3951.02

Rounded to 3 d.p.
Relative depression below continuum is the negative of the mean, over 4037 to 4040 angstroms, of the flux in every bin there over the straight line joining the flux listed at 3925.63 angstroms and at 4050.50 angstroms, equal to -1.010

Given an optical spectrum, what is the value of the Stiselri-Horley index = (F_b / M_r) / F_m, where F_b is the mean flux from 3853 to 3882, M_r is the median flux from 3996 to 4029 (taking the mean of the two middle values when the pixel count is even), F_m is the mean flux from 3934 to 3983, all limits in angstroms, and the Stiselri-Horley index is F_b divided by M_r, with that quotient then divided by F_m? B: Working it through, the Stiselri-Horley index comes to 0.035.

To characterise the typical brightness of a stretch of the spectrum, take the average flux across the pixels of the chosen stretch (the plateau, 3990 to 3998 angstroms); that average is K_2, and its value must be 31.2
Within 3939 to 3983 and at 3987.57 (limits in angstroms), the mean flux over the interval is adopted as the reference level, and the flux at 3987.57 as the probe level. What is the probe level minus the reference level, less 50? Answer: -45.8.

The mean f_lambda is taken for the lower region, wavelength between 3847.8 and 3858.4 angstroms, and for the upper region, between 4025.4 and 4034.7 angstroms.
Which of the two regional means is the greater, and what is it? 32.8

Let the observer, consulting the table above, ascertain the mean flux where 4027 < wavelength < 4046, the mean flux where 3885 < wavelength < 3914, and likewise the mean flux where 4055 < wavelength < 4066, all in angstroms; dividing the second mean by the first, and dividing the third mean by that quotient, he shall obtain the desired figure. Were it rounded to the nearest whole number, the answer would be 39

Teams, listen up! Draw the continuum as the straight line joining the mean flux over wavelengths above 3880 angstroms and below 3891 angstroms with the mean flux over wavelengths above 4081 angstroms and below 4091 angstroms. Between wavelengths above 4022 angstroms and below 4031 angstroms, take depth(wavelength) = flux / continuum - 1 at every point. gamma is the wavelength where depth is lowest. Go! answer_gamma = 4022.62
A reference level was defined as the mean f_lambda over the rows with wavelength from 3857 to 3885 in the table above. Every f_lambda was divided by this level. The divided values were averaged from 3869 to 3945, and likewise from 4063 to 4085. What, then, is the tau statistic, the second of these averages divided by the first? 1.17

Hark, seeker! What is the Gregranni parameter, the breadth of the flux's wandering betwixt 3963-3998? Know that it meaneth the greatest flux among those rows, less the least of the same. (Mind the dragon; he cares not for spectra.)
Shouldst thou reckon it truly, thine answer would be 12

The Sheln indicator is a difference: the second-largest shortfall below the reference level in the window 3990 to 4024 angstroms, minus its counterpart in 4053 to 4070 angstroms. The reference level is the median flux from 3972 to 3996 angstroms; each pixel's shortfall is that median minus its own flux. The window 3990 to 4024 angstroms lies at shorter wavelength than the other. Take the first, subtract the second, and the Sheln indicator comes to 1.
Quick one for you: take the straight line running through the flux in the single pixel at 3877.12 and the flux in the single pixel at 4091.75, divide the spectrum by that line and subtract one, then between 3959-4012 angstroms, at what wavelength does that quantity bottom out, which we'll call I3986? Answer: 3967.43 angstroms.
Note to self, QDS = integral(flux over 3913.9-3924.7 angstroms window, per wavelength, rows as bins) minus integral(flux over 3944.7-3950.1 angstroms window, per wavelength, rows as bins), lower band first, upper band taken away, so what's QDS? 161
